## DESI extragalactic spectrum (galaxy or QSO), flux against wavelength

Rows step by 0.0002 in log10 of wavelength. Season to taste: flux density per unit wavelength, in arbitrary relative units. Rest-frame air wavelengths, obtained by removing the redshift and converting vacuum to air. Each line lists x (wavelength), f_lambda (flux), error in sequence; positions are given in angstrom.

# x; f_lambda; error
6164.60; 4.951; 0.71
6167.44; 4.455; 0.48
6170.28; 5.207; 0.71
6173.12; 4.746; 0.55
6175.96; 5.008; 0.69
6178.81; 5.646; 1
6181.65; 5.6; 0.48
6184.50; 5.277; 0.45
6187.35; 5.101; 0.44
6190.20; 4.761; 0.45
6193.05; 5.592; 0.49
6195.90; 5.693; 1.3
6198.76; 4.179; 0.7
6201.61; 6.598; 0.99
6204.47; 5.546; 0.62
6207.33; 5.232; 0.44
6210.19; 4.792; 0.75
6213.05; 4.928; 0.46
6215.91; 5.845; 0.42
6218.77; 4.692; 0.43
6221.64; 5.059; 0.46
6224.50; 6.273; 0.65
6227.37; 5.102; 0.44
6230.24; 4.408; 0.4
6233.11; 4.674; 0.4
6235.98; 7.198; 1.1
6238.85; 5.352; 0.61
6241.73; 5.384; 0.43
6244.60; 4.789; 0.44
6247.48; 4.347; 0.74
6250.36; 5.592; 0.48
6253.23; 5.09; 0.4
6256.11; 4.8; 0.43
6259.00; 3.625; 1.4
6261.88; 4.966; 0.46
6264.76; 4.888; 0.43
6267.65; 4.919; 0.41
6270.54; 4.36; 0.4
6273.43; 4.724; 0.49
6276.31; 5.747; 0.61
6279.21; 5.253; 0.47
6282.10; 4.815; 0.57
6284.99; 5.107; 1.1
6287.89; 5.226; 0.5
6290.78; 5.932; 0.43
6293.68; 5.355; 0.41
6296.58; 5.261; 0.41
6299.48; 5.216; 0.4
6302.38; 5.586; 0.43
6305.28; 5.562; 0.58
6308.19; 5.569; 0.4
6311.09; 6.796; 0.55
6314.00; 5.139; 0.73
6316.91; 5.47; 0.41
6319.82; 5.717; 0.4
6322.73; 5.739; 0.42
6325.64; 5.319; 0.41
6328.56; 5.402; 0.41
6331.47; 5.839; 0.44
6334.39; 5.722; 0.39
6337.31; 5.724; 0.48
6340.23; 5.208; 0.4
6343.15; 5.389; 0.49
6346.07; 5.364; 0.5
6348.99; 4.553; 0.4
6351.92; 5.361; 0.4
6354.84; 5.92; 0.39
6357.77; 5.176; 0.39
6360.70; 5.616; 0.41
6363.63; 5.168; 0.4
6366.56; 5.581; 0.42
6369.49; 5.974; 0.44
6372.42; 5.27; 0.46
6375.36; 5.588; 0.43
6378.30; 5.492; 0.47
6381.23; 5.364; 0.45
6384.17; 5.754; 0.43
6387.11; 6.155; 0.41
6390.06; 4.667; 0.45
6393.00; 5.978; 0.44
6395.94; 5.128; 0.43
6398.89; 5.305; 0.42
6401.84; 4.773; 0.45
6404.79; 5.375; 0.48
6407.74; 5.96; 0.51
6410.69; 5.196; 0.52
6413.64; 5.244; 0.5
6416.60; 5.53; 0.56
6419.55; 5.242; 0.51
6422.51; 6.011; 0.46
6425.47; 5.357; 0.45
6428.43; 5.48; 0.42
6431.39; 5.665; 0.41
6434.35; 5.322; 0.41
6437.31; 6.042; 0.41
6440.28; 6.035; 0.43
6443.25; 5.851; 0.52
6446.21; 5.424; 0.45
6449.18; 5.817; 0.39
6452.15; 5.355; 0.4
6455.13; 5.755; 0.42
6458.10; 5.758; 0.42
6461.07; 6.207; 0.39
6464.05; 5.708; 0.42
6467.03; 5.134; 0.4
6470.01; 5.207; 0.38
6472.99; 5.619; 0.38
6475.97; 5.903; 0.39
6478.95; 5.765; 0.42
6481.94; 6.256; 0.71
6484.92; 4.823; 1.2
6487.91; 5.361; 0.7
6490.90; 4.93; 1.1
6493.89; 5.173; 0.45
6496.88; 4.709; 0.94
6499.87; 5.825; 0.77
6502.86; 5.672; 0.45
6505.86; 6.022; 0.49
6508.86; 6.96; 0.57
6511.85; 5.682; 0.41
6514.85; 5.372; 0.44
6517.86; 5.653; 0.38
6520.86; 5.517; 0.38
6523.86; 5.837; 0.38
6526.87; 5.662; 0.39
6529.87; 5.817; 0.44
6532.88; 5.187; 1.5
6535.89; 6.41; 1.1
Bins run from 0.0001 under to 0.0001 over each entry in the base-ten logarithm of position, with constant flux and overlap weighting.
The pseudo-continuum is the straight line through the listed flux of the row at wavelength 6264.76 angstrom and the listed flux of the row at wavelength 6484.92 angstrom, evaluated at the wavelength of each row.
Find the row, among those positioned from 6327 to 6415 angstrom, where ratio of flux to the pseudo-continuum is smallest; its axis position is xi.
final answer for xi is 6348.99 angstrom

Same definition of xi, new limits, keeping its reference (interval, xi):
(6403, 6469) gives 6467.03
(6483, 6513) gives 6496.88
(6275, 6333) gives 6282.10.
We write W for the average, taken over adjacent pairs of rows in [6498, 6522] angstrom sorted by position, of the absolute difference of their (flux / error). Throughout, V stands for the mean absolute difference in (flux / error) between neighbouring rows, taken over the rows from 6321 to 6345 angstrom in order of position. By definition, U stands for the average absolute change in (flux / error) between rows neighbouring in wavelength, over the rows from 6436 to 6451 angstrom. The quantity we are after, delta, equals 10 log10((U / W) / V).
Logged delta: -0.4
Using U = 1.79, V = 1.18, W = 1.7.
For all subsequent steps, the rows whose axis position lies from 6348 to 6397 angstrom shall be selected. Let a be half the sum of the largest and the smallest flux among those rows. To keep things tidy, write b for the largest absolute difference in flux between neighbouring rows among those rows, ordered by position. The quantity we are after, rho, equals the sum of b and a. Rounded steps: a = 5.4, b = 1.49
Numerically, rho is 6.8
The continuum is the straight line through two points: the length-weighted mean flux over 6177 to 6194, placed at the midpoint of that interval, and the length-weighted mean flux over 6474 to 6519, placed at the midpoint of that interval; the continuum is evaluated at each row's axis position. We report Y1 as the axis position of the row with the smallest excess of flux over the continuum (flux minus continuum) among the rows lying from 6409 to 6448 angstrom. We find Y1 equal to 6410.69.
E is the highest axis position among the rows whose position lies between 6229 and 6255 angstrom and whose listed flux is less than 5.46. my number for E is 6253.23 angstrom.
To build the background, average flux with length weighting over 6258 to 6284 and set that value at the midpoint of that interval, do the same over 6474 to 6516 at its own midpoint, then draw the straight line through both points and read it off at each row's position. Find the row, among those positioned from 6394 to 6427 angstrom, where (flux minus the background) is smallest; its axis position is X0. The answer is 6401.84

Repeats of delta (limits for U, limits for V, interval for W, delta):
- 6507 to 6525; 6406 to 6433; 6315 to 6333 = 3.9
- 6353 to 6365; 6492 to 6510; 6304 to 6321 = -10.1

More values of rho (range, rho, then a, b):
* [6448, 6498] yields 6.9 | 5.5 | 1.43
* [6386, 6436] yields 6.9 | 5.4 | 1.49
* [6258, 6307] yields 6.1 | 4.8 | 1.34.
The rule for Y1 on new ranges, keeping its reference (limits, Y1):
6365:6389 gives 6372.42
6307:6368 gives 6348.99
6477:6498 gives 6496.88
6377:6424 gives 6390.06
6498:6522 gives 6514.85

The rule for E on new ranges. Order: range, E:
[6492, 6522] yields 6514.85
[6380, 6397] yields 6395.94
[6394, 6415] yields 6413.64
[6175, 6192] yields 6190.20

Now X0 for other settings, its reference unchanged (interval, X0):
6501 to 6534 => 6532.88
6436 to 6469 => 6467.03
